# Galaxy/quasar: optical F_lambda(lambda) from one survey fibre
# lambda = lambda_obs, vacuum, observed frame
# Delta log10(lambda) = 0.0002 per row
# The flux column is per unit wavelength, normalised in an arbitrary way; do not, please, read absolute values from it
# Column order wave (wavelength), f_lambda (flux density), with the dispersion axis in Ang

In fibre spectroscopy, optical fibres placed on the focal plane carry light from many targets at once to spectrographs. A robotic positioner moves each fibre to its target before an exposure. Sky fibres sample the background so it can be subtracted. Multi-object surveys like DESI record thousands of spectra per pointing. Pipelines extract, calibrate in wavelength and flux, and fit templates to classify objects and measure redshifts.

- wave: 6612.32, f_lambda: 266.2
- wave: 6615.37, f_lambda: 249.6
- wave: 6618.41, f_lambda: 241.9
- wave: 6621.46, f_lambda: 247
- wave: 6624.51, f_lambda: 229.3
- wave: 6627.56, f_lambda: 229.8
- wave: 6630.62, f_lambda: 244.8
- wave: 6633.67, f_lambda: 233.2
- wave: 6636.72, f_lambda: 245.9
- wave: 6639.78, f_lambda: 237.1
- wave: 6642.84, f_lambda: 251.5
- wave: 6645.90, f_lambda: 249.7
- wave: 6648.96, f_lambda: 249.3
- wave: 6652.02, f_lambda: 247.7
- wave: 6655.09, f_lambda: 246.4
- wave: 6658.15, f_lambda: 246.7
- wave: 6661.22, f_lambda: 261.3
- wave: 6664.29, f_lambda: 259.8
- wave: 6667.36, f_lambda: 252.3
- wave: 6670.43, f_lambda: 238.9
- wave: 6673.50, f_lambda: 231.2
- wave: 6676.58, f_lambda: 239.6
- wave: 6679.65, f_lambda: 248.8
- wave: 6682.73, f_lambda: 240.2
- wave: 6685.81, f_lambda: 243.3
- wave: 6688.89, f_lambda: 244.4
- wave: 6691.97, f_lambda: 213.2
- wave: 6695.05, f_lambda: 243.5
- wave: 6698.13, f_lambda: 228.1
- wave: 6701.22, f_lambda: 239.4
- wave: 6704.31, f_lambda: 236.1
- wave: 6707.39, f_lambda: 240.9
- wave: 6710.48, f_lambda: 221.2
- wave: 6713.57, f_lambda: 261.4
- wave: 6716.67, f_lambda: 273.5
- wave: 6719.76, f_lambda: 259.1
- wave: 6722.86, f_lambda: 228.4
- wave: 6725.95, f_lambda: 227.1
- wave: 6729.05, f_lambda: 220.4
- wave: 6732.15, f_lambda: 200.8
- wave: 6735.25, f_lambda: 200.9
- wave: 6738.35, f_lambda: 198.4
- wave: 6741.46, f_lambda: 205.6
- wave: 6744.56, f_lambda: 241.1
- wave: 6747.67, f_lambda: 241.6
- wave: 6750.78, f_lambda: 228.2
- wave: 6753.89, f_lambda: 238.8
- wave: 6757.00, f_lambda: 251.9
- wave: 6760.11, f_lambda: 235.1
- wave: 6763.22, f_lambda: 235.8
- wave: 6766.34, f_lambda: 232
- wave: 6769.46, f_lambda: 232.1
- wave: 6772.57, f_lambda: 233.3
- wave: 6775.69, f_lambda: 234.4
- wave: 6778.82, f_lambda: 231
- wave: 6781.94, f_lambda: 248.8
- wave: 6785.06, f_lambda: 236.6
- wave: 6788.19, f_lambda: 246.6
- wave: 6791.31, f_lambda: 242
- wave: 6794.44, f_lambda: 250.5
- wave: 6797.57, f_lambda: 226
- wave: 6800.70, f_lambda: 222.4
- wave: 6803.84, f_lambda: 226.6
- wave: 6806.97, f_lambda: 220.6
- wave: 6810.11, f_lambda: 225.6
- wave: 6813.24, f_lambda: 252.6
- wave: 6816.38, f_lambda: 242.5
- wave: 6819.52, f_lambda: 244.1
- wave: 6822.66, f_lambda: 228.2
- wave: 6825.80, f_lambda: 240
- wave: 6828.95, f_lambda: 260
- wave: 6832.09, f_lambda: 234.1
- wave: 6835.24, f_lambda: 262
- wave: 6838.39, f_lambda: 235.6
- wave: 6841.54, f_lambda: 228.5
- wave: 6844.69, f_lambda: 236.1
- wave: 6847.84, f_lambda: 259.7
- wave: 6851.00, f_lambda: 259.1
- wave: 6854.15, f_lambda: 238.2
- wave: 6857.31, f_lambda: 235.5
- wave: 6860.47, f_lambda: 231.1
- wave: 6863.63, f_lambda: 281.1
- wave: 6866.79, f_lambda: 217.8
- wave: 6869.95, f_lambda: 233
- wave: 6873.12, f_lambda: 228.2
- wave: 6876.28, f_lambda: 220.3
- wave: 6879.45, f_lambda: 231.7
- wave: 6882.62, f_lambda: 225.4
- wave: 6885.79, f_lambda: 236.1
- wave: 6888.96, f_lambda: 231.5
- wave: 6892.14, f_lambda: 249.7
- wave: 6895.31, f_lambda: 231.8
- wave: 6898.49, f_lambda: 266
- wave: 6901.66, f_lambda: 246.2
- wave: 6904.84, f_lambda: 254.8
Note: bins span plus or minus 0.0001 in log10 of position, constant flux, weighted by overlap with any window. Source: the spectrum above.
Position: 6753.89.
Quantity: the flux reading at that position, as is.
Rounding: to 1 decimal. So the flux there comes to 238.8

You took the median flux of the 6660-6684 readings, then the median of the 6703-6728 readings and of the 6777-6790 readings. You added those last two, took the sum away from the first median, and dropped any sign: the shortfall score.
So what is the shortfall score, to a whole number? 236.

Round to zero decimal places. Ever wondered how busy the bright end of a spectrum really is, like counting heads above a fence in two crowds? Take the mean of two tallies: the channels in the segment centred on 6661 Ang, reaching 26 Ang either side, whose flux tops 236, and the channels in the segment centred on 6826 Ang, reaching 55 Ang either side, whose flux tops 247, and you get 12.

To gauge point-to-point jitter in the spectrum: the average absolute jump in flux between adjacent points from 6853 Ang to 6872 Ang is 27.1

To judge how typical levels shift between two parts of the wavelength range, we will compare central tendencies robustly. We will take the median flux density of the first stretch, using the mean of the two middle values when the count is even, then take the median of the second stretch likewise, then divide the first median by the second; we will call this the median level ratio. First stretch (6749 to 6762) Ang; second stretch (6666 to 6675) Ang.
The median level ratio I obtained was 0.99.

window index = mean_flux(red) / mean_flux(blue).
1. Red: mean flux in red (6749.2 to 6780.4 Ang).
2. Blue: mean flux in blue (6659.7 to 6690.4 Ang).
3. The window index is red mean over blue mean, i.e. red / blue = 0.96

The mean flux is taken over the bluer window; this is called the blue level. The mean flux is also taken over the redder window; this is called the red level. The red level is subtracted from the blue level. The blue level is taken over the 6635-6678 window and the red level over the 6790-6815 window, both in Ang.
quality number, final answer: 14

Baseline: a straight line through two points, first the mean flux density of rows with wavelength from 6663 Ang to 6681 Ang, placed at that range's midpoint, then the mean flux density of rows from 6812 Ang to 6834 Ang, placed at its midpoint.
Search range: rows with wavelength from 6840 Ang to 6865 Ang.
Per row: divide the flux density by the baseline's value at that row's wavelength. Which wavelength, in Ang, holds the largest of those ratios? 6863.63 Ang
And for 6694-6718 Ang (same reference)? 6716.67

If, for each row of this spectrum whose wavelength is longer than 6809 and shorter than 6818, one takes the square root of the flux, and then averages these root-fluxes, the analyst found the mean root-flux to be 15.5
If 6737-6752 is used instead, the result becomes 14.9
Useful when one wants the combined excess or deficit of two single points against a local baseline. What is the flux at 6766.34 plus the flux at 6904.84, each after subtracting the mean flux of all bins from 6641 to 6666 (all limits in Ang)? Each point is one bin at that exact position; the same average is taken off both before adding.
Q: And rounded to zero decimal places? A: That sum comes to -16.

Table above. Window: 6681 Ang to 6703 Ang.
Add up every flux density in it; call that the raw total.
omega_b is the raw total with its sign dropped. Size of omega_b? 1652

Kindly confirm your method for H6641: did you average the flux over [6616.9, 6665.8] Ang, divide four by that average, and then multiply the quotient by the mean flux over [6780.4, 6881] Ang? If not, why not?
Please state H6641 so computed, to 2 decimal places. 3.90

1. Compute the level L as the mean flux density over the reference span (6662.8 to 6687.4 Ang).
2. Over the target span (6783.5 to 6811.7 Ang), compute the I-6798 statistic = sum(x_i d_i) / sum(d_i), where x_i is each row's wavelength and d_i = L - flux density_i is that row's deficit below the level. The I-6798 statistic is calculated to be 6803.2 Ang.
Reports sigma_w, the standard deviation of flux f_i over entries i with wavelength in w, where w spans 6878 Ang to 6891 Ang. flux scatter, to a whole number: 4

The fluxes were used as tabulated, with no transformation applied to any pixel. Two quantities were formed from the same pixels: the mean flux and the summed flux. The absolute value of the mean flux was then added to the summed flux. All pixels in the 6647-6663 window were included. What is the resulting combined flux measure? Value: 1502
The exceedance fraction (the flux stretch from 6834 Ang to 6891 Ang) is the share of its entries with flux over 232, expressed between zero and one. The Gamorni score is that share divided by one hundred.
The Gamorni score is 0.0056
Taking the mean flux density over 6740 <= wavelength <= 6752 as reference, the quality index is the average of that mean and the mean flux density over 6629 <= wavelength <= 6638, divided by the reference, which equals 1.03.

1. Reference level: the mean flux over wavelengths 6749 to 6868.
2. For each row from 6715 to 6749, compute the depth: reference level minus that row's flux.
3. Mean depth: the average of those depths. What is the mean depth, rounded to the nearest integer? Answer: 12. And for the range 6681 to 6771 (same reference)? 6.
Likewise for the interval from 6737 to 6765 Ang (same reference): 8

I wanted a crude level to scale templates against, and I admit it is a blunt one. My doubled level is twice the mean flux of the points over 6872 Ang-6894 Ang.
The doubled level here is 464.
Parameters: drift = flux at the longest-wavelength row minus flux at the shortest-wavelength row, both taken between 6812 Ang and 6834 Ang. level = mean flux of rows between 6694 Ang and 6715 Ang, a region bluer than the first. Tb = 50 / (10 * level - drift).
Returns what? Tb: 0.0208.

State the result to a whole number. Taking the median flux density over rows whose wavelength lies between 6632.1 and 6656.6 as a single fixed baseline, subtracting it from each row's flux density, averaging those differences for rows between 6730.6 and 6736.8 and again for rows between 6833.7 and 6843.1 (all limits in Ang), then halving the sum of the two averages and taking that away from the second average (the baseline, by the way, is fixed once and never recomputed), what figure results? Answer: 21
